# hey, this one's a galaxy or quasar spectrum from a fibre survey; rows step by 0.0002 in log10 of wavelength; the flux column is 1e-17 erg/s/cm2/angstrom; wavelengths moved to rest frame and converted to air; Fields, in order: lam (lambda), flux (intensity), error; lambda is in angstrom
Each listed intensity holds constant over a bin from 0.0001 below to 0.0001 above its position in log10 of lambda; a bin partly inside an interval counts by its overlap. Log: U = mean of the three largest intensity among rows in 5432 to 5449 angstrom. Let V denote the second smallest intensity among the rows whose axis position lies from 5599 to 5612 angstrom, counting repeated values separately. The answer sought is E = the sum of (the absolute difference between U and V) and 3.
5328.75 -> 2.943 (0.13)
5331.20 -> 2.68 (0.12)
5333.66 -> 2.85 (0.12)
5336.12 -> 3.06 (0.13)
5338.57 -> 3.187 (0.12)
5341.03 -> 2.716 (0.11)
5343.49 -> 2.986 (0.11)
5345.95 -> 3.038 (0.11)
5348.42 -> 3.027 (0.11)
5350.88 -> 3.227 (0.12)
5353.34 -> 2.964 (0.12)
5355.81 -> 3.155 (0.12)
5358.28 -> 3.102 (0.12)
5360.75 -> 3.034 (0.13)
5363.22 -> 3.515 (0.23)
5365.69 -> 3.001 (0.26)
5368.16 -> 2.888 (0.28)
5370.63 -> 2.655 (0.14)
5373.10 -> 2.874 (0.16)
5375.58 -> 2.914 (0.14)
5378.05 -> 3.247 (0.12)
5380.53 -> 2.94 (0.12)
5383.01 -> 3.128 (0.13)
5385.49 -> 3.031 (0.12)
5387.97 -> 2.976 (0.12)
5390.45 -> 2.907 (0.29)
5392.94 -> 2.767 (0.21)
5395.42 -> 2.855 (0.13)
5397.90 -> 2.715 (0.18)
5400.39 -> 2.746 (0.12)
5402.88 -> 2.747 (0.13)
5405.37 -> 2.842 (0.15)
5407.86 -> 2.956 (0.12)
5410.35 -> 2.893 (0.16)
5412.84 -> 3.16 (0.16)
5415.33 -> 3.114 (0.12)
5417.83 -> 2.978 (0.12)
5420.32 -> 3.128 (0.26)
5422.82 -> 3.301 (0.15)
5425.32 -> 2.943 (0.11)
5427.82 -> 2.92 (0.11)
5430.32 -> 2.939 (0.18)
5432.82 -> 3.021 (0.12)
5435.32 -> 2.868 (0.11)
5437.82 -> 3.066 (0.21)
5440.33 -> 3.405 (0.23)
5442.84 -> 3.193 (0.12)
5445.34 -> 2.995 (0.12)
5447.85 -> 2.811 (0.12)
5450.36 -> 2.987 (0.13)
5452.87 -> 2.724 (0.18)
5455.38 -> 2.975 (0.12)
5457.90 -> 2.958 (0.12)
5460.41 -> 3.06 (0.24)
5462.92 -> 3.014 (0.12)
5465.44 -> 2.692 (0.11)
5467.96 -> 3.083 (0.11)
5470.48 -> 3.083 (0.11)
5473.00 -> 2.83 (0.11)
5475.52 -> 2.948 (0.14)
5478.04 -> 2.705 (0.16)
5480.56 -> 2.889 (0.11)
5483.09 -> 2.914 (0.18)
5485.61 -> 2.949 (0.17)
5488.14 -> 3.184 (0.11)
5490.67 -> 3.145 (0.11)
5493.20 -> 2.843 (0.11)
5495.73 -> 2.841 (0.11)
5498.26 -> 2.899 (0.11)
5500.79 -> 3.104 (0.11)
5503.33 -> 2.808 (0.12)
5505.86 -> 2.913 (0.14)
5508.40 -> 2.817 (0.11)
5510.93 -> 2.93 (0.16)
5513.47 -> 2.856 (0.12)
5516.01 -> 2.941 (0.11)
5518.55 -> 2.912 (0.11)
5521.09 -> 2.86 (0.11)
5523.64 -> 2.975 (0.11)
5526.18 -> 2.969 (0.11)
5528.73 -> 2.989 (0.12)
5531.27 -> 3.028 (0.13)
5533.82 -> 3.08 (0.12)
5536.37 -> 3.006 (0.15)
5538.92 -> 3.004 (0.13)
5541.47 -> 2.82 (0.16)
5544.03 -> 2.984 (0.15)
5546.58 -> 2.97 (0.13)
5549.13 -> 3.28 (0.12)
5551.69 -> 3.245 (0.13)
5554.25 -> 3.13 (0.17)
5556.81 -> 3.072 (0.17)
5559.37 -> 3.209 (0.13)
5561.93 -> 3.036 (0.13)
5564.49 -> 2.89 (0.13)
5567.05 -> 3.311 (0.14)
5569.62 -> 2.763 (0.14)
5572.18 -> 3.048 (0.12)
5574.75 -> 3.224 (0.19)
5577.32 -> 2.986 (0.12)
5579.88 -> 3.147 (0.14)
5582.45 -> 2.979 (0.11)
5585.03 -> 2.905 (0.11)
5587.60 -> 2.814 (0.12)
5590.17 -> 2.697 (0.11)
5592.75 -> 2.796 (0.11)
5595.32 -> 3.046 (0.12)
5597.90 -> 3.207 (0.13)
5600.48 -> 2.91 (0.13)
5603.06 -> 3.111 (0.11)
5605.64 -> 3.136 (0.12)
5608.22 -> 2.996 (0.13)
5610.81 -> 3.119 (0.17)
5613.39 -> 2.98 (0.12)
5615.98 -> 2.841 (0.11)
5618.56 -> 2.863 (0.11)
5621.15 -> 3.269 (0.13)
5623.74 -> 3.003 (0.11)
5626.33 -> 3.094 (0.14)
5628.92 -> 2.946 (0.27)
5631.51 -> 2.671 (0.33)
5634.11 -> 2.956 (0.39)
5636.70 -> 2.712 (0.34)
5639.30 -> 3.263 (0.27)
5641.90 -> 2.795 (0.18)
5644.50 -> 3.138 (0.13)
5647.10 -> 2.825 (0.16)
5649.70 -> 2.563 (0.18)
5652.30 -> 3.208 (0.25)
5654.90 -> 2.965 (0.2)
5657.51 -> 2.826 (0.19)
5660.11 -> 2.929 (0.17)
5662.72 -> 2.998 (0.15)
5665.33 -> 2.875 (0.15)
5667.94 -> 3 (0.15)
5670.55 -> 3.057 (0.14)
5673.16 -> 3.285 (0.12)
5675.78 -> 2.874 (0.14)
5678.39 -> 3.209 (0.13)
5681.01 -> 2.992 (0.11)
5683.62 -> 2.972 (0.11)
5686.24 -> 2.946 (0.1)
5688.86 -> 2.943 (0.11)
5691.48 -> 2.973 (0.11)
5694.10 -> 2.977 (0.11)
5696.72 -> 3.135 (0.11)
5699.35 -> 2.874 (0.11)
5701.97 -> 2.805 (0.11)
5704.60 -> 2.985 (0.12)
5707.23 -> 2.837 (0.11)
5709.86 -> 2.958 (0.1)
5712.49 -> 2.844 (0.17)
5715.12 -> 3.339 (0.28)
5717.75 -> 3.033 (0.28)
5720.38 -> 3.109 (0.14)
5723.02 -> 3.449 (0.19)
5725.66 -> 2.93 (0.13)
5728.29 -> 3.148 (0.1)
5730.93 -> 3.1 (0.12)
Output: 3.23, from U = 3.22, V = 2.996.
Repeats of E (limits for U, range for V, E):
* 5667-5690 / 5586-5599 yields 3.39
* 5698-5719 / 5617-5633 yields 3.26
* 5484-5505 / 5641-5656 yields 3.35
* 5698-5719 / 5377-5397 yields 3.26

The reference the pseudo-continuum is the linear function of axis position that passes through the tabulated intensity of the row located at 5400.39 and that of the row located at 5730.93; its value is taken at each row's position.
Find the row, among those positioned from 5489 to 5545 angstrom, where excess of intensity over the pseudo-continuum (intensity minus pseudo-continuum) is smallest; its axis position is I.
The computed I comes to 5541.47 angstrom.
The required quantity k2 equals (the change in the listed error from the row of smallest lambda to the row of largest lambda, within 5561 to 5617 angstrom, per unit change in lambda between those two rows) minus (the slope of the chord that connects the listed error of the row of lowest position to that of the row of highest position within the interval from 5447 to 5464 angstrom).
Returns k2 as 0.000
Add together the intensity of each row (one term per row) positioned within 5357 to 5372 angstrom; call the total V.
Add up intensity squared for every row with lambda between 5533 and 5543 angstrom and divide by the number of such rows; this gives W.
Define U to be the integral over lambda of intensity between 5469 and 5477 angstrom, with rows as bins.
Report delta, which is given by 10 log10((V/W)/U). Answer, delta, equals -11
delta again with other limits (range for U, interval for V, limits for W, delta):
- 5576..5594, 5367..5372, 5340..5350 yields -19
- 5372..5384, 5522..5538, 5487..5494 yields -13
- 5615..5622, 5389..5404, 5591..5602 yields -10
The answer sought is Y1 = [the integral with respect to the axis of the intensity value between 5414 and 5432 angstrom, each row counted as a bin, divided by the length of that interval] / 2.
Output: 1.52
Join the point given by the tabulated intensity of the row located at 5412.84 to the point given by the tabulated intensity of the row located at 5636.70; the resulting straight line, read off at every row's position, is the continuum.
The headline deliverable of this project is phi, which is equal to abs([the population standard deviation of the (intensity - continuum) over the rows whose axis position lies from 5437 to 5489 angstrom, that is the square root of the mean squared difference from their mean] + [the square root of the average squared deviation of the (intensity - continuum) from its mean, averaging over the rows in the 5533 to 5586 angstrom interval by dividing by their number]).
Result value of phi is 0.309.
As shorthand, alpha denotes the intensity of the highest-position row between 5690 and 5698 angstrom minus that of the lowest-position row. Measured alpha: 0.16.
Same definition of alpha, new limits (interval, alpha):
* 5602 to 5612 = 0.01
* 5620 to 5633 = -0.60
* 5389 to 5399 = -0.19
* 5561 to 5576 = 0.19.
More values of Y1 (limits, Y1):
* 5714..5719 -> 1.59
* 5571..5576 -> 1.57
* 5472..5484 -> 1.43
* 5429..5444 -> 1.54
